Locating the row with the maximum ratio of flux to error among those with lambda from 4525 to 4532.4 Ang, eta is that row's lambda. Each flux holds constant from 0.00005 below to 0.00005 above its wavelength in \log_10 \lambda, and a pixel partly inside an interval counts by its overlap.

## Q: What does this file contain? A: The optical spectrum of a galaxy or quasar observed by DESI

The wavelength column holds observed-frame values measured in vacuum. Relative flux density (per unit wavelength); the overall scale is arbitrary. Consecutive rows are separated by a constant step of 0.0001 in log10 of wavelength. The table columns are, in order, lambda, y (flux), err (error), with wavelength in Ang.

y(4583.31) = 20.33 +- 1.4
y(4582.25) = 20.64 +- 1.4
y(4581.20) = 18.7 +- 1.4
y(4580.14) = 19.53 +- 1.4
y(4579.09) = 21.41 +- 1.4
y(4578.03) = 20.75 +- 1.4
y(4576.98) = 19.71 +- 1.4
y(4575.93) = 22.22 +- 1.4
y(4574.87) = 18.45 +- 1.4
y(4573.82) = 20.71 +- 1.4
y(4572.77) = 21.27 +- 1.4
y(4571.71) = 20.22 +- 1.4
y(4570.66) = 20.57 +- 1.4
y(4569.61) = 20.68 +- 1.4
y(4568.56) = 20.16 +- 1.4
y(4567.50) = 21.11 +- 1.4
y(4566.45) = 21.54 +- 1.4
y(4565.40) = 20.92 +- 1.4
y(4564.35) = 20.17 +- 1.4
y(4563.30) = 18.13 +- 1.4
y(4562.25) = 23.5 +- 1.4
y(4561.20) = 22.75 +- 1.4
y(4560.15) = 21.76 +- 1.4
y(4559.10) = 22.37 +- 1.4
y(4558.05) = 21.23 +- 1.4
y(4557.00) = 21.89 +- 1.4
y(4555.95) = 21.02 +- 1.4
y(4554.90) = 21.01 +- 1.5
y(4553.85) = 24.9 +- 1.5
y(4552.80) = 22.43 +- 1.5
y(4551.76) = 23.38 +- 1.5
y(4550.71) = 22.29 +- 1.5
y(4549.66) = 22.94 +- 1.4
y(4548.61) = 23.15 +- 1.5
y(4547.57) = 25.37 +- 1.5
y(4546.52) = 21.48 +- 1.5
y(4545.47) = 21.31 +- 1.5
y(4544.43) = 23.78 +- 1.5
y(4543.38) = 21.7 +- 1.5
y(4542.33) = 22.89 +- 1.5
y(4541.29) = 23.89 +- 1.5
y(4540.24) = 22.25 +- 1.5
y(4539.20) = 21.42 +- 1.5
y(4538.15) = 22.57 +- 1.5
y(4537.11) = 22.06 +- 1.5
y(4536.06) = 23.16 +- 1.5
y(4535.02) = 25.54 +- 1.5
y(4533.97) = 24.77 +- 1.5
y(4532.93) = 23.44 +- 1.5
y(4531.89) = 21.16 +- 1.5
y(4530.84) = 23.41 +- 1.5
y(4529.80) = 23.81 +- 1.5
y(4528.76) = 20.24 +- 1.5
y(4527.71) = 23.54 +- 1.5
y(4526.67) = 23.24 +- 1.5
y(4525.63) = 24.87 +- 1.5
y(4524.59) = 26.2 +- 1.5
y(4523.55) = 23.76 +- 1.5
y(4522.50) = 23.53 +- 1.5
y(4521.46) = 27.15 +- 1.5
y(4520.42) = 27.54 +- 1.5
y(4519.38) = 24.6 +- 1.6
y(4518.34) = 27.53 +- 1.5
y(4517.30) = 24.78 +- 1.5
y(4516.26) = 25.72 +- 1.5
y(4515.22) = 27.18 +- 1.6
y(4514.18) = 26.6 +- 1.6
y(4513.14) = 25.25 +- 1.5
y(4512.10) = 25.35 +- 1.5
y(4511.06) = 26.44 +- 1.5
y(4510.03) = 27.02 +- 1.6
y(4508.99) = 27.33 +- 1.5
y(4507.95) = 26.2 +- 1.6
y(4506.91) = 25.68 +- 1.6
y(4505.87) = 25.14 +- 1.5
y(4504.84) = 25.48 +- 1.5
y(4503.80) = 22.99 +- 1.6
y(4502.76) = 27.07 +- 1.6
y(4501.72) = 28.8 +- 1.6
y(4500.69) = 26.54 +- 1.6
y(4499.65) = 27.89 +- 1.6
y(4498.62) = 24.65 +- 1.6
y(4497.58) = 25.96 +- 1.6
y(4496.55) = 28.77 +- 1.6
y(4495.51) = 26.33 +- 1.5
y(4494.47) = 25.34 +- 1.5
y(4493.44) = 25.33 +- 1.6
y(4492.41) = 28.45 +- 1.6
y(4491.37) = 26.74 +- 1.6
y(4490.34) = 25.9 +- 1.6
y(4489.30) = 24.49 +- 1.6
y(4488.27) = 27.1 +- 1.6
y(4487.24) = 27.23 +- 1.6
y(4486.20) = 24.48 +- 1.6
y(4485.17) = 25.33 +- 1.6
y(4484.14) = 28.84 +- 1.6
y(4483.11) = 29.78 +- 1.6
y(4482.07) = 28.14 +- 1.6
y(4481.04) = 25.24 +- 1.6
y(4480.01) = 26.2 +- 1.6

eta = 4525.63 Ang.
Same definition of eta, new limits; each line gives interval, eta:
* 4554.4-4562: 4561.20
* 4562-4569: 4562.25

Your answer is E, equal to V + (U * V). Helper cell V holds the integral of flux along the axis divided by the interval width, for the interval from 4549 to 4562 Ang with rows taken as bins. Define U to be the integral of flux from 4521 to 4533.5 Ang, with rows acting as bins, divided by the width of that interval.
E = 552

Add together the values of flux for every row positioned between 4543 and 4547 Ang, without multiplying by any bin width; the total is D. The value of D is 88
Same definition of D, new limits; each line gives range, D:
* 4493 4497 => 106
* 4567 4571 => 83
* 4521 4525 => 101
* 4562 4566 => 83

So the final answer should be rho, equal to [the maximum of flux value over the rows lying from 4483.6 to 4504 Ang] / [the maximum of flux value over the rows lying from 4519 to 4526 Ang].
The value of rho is 1.05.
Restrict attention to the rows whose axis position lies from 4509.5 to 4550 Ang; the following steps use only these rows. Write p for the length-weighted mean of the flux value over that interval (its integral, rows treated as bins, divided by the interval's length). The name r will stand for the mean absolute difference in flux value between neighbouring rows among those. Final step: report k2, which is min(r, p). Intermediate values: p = 24.1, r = 1.56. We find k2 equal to 1.6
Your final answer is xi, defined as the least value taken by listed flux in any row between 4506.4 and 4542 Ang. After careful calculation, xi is 20.24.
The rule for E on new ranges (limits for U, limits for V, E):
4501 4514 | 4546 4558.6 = 612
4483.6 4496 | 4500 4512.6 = 715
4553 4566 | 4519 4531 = 552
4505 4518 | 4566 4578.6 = 558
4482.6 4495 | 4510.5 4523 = 717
